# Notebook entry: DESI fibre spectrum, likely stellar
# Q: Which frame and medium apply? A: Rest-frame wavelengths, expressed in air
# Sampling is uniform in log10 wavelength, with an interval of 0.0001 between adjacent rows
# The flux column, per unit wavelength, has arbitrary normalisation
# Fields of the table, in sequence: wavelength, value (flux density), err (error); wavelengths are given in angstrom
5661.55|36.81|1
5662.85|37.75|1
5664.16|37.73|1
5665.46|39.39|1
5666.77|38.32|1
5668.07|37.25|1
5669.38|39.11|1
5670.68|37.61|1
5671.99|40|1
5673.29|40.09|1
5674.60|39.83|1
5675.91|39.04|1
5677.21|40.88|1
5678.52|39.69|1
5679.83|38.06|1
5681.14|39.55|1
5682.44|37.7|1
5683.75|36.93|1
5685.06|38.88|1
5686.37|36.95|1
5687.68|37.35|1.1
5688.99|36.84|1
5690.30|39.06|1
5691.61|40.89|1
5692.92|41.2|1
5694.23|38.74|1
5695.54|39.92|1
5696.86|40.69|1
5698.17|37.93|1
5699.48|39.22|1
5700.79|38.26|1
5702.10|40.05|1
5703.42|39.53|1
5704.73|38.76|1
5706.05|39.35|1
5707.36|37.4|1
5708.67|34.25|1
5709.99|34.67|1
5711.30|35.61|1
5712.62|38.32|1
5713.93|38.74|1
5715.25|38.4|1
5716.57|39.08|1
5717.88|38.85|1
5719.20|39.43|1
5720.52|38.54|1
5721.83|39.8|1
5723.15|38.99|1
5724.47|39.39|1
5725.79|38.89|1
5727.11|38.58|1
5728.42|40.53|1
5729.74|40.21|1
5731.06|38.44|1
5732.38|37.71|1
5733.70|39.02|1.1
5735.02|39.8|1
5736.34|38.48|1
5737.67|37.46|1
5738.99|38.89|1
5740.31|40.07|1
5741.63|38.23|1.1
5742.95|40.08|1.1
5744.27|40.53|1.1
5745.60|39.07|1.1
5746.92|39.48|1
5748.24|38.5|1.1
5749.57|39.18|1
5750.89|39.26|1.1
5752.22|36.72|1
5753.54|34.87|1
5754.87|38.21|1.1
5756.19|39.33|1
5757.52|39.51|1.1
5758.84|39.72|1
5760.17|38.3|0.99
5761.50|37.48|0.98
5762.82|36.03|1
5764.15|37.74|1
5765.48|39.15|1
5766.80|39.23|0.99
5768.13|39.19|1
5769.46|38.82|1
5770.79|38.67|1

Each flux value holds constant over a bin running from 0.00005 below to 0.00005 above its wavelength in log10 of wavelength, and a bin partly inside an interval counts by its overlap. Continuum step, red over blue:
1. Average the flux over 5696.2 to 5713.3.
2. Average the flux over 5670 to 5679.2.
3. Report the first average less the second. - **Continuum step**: -1.6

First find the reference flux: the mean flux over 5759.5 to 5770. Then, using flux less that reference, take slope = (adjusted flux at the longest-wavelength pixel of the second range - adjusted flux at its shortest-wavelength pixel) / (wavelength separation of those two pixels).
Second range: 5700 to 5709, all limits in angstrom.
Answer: -0.51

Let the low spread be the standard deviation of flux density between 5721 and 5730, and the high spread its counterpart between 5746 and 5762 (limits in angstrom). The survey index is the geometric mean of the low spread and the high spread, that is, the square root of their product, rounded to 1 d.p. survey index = 1.0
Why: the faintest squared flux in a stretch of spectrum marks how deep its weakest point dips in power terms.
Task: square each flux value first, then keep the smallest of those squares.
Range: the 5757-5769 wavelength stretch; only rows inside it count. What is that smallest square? 1298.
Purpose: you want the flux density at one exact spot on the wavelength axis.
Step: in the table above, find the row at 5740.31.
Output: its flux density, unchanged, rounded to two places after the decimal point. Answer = 40.07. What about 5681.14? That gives 39.55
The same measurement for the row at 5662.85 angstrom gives 37.75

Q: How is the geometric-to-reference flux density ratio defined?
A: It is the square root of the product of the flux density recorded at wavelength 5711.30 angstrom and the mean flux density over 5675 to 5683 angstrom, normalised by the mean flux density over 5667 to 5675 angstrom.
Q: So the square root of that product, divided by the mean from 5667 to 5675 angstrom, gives 0.96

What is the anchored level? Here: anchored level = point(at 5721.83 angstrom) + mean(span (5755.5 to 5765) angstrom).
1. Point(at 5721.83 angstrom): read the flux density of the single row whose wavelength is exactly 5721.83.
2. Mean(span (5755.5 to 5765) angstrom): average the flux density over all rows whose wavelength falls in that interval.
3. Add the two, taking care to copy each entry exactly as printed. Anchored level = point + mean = 78.1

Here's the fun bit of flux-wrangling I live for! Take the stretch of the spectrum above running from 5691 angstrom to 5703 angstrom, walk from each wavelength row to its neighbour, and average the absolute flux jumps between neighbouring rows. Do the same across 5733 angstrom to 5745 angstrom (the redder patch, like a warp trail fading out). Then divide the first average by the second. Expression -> 1.2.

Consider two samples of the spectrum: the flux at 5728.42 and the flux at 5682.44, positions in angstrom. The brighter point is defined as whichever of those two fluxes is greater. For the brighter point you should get 40.5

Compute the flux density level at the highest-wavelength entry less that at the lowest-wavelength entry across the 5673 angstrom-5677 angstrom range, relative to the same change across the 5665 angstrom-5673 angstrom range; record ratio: -1.7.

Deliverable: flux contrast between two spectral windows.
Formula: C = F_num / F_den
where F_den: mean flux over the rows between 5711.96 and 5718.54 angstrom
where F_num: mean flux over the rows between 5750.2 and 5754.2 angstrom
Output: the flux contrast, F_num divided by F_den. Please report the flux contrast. 0.96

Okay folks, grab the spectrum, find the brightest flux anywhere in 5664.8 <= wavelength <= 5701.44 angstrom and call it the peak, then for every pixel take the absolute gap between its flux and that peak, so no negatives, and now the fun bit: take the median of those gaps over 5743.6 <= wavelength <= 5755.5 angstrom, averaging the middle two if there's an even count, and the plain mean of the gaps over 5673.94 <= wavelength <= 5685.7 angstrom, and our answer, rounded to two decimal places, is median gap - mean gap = -0.12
